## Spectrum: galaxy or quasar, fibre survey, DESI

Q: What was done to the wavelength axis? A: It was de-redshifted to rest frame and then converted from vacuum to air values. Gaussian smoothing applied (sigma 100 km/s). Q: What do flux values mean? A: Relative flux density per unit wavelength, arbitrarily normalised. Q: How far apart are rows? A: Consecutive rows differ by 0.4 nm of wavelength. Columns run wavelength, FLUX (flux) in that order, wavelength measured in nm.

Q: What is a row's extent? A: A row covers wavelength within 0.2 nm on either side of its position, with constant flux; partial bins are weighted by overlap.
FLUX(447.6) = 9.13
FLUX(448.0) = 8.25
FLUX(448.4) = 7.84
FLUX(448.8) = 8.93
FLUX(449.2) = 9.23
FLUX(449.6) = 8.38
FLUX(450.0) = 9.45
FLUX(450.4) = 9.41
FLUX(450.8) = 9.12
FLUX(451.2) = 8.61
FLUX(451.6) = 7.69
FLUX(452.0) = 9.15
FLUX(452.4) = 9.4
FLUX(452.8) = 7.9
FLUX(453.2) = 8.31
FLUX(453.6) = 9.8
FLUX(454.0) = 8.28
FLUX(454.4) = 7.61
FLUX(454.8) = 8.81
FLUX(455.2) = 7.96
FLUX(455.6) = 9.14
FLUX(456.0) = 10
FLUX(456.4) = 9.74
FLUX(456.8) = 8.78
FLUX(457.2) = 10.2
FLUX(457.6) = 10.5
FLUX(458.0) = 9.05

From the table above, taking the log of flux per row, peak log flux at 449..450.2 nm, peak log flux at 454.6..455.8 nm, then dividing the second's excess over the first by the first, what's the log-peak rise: -0.015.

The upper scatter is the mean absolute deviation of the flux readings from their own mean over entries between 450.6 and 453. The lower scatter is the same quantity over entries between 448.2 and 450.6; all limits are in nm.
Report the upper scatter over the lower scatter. 1.14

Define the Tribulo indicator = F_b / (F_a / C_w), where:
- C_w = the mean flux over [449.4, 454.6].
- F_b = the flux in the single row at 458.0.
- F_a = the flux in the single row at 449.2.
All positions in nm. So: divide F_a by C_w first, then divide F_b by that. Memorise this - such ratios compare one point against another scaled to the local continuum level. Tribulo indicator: 8.53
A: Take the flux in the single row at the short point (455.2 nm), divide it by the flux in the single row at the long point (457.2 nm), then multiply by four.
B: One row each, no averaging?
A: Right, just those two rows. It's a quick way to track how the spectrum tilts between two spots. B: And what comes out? 3.1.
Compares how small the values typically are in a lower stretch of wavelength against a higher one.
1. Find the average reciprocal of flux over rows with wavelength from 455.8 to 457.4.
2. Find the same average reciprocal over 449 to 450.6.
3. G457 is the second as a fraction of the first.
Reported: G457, 1.06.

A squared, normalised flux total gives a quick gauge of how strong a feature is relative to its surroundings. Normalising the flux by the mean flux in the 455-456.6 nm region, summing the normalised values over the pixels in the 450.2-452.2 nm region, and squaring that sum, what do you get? 22.8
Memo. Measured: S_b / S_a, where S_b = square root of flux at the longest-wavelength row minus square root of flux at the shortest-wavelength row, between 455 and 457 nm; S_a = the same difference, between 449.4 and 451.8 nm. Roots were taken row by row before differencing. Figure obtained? -1.2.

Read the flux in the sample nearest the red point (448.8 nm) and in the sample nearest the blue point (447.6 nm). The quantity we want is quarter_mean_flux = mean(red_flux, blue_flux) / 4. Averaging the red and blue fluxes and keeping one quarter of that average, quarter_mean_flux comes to 2.26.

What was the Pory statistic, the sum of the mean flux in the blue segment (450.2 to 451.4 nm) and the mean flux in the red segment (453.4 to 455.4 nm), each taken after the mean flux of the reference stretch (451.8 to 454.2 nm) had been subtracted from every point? -0.1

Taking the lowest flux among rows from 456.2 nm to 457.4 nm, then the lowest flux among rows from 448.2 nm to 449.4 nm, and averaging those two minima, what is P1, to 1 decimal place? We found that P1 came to 8.3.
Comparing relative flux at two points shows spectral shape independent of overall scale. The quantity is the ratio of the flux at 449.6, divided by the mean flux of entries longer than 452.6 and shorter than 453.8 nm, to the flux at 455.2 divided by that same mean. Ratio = 1.05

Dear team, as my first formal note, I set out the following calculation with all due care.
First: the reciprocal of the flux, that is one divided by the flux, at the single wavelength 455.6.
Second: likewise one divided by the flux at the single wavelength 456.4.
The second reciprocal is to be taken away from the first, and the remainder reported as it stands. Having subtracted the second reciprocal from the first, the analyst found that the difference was 0.0067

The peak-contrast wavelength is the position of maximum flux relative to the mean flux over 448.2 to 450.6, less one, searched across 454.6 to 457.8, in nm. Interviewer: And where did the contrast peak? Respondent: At 457.6 nm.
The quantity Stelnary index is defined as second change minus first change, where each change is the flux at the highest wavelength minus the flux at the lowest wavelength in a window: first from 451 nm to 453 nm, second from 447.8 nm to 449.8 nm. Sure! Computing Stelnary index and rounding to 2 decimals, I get 0.84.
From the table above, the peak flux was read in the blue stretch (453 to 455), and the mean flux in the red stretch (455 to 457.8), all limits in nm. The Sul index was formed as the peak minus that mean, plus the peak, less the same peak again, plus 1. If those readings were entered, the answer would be 1.3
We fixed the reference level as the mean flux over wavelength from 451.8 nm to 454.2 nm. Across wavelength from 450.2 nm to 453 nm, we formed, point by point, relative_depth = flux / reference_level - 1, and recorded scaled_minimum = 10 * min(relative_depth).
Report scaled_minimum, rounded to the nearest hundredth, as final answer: -1.27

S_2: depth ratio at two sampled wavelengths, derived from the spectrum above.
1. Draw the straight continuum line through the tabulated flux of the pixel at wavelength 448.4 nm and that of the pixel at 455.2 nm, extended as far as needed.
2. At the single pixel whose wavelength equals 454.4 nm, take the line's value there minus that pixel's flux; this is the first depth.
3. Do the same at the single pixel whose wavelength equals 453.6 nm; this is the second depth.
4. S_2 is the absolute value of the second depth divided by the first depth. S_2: 5.6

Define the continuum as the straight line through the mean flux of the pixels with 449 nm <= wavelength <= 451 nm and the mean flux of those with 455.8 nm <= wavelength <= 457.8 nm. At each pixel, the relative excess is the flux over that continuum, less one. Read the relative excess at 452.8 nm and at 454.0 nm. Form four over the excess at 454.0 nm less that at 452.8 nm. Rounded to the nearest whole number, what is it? 140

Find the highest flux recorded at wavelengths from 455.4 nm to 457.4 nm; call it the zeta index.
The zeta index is 10.2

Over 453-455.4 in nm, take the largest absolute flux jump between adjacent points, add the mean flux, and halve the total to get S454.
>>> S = 4.99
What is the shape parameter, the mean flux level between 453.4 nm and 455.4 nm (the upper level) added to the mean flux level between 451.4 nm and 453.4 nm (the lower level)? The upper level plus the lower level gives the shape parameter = 17.0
